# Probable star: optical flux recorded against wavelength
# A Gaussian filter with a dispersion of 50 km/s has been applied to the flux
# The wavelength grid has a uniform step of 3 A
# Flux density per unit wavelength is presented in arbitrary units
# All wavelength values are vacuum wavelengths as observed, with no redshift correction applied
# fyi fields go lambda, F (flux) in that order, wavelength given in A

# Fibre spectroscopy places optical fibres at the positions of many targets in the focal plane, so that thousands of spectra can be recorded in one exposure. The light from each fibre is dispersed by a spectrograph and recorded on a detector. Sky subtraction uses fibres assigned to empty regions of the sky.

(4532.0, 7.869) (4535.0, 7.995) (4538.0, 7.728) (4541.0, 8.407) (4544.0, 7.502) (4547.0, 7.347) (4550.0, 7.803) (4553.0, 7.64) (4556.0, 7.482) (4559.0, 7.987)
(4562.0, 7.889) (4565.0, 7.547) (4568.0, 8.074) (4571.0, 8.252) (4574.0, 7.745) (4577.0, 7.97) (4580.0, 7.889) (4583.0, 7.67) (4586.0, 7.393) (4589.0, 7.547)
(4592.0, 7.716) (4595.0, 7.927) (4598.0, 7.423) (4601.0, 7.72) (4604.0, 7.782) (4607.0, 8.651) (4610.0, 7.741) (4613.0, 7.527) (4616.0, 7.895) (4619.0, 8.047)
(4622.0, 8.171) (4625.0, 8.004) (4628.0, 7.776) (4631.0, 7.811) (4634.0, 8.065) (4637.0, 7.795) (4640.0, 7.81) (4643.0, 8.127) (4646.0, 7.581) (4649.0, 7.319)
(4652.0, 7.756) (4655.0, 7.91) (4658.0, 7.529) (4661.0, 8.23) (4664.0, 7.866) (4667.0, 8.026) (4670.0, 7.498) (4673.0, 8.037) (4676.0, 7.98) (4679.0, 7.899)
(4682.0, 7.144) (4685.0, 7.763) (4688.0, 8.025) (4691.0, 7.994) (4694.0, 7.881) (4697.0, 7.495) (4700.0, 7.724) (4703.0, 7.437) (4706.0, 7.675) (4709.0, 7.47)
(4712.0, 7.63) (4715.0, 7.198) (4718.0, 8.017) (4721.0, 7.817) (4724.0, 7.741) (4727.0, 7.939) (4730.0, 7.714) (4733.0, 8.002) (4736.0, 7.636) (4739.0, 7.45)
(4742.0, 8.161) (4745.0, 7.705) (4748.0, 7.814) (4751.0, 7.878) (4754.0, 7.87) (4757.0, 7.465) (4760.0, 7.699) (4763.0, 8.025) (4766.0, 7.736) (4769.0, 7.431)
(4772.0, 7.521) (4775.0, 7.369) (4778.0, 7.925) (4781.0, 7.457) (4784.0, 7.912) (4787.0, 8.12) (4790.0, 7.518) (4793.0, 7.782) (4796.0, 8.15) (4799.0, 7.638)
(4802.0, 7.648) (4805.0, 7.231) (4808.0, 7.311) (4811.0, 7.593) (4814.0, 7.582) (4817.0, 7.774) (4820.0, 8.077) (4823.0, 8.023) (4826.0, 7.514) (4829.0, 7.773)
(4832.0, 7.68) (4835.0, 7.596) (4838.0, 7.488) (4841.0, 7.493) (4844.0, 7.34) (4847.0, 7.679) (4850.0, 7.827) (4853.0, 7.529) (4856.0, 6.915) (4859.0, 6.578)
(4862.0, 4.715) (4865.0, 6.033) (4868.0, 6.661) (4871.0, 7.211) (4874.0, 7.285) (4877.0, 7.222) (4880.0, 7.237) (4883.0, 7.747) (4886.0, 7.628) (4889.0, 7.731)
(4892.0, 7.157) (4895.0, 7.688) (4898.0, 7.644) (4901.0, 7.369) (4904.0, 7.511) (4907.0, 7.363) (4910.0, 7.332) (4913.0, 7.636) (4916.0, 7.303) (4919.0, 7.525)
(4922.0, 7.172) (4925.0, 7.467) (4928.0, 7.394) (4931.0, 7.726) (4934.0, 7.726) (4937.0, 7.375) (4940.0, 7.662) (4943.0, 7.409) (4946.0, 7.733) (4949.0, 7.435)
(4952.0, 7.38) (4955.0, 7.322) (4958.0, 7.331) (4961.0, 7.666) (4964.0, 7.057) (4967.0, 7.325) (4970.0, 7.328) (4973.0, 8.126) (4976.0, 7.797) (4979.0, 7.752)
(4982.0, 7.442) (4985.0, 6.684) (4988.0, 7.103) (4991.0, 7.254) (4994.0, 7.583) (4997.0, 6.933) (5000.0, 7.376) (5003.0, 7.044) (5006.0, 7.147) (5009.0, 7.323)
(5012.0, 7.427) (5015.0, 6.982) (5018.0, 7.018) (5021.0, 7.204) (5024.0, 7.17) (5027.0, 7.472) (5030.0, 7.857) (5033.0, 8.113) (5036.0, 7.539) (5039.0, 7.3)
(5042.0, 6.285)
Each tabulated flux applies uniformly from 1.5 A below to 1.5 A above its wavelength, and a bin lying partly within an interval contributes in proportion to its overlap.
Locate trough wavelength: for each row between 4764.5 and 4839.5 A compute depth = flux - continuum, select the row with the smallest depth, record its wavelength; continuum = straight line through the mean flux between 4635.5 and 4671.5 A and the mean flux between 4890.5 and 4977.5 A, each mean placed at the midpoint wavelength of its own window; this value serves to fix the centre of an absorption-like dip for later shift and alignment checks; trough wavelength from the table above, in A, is 4805.0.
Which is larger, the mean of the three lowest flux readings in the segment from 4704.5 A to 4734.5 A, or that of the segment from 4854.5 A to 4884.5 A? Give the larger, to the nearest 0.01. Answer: 7.43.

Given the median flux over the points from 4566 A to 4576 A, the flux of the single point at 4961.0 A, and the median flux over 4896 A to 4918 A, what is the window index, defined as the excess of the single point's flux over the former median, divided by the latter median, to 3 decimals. -0.055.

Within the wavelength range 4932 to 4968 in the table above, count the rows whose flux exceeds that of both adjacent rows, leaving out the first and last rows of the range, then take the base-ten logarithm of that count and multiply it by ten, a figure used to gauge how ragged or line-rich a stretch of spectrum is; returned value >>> 4.8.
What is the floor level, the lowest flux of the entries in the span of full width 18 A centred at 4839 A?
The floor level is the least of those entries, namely 7.34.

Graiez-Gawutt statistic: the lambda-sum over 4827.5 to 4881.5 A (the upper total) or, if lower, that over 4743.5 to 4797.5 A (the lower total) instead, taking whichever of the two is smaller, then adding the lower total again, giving 267.6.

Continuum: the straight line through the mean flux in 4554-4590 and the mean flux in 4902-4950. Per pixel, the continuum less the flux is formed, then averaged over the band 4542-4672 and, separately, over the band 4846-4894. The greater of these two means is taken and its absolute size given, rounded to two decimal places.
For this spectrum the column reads 0.46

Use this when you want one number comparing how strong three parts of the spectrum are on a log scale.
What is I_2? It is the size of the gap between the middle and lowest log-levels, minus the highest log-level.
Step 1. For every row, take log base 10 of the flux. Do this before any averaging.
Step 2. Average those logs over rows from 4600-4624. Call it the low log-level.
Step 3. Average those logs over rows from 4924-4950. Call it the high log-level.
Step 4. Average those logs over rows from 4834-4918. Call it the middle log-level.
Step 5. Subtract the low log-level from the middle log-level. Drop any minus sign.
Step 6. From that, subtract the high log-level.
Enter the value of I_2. -0.836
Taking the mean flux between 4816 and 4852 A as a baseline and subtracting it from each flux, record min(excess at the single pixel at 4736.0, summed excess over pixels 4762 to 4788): -0.05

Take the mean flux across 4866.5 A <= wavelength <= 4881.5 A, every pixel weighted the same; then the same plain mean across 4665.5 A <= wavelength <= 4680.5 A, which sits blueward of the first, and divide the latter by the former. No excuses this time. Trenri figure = 1.11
